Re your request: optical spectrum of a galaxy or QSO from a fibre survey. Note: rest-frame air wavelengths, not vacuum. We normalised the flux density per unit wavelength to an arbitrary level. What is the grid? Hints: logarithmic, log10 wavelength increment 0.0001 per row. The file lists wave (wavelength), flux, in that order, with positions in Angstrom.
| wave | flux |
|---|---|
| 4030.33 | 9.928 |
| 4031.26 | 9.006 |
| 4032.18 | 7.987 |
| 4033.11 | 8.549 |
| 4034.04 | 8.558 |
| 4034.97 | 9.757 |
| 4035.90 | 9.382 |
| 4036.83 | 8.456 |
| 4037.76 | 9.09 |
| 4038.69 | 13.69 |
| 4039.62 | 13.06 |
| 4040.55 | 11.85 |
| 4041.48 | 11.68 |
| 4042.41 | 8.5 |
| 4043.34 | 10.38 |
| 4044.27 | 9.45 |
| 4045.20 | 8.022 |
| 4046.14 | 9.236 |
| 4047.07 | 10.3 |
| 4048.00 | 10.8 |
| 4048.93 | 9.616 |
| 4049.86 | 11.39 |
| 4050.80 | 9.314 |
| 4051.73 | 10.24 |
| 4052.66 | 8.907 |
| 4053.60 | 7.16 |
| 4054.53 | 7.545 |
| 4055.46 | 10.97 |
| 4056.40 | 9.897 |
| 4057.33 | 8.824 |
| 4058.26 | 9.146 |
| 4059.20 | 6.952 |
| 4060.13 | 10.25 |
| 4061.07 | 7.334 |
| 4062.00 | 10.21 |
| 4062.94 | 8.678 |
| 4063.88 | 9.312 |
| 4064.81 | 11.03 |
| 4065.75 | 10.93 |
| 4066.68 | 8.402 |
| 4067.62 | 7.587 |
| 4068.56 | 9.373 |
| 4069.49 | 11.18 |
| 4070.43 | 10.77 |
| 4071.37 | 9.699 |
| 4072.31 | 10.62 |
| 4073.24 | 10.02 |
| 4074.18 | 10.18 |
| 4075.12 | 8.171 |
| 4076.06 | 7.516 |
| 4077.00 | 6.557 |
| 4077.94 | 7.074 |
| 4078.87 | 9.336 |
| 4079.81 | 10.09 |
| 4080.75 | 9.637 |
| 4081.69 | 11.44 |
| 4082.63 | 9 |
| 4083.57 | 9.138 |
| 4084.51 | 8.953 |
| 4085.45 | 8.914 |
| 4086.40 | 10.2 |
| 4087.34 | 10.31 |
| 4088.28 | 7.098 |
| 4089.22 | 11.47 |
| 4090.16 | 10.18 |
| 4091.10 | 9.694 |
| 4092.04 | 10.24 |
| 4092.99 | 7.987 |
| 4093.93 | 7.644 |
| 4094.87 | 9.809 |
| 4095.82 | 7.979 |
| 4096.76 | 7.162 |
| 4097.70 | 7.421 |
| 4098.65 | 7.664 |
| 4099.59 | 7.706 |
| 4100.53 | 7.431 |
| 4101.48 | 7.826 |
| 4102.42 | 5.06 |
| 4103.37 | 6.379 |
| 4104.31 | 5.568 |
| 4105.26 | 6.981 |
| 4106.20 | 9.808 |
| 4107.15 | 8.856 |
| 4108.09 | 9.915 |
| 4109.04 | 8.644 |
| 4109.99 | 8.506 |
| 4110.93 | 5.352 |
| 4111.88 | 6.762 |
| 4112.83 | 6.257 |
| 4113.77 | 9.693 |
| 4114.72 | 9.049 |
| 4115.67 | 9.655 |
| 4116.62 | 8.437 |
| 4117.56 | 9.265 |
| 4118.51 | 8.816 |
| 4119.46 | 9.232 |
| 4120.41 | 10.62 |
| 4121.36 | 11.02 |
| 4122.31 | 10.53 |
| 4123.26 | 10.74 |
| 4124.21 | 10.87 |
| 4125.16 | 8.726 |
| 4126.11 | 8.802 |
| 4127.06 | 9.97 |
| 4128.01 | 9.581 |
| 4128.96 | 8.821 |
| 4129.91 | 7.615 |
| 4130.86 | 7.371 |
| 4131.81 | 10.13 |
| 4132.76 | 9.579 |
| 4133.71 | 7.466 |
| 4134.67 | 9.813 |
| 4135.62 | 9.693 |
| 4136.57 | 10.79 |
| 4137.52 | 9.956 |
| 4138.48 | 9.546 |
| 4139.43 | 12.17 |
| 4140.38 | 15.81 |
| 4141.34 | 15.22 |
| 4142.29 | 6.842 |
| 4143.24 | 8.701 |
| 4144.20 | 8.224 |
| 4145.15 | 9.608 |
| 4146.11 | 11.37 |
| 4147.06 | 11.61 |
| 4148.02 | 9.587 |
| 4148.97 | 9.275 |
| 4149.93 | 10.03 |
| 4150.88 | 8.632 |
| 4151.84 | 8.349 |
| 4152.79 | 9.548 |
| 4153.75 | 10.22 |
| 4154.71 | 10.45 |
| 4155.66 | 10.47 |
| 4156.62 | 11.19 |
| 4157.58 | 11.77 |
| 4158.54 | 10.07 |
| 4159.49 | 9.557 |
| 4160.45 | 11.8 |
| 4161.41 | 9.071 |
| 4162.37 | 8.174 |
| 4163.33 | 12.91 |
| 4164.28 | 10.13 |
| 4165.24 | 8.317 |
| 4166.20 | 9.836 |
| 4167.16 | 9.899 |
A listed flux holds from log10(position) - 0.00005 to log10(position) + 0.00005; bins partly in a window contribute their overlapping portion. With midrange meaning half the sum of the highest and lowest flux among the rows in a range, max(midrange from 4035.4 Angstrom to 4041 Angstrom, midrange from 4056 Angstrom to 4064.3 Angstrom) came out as 11.1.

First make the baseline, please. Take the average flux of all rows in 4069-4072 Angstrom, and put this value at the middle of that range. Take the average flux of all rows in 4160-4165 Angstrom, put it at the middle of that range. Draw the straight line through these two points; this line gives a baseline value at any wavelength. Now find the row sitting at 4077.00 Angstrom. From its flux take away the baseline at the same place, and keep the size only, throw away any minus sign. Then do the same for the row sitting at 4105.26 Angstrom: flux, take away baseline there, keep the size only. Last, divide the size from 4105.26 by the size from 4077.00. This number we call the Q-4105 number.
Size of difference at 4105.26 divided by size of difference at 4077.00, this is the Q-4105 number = 0.9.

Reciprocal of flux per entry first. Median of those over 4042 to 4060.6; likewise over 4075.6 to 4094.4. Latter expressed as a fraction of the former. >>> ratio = 1.02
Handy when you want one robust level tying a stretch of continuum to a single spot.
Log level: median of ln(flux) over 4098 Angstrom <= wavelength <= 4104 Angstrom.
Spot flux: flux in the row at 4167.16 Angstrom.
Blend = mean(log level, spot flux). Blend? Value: 6.0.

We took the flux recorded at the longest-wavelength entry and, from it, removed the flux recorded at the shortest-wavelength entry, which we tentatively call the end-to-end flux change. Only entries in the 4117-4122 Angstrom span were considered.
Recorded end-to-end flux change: 1.8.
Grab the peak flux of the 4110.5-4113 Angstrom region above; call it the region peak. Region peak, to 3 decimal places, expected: 6.762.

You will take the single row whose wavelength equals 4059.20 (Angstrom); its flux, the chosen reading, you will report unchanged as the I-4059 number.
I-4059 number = 6.952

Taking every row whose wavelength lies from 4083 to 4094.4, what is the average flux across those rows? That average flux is 9.3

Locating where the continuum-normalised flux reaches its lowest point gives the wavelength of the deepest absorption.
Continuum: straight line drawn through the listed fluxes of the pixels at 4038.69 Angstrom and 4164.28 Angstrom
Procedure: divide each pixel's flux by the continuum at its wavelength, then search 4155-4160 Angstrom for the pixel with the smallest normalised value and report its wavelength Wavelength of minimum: 4159.49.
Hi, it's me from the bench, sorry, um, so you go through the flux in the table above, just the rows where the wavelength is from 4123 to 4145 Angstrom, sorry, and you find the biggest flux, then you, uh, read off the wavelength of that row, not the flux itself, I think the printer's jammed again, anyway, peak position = 4140.38 Angstrom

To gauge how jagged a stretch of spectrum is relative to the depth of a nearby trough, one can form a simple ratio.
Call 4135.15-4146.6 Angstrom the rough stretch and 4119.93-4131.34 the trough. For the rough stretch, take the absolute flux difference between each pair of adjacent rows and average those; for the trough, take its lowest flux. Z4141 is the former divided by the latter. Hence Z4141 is 0.28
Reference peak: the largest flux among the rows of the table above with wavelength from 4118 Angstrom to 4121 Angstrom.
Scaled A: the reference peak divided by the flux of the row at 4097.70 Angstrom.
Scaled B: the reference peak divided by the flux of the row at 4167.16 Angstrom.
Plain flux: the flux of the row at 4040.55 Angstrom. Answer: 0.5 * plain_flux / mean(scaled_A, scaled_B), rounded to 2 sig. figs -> 4.7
